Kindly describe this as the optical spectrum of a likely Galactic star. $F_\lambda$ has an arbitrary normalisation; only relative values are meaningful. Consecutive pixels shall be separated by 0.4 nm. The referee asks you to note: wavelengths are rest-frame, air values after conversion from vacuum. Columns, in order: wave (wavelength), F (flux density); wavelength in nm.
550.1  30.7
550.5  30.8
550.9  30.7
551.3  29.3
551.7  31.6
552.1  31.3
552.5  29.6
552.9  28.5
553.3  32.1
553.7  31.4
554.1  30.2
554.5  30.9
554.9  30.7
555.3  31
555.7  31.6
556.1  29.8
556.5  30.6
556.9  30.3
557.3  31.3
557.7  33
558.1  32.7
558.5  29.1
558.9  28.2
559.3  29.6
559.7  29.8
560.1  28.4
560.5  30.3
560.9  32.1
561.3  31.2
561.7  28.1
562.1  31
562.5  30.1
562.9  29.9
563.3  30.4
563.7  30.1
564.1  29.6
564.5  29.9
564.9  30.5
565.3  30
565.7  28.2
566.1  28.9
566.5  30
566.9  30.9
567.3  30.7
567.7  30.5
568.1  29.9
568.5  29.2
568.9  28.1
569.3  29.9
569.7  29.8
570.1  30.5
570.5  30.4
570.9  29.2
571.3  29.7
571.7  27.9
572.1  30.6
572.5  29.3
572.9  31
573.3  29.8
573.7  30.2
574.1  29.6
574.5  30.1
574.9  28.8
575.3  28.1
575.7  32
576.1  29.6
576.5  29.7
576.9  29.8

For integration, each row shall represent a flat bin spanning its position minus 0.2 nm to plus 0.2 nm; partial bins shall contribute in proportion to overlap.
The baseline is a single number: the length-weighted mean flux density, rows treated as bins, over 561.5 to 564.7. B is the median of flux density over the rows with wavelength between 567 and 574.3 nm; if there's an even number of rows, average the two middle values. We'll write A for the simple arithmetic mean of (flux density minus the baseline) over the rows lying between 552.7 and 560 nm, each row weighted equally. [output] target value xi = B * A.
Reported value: 21.3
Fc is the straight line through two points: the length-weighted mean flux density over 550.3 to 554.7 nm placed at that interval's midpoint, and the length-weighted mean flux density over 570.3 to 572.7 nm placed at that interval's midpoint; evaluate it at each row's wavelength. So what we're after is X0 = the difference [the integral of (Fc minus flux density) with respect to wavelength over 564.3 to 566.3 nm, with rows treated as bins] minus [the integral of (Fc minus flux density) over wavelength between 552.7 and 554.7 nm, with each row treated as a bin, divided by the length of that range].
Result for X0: 0.8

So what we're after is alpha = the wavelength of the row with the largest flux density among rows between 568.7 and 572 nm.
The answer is 570.1 nm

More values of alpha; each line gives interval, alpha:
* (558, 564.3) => 558.1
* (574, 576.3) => 575.7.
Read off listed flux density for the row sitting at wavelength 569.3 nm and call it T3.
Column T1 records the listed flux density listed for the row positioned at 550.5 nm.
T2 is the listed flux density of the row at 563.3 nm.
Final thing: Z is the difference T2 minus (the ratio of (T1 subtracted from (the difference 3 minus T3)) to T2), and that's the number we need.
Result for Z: 32.3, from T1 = 30.8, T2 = 30.4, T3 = 29.9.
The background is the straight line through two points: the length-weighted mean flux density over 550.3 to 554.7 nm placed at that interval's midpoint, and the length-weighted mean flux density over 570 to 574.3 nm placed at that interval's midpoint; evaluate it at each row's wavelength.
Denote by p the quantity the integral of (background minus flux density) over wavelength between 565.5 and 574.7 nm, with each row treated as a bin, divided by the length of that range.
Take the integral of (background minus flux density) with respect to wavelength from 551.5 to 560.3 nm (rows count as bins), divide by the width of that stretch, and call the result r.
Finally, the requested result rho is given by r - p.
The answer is -0.2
